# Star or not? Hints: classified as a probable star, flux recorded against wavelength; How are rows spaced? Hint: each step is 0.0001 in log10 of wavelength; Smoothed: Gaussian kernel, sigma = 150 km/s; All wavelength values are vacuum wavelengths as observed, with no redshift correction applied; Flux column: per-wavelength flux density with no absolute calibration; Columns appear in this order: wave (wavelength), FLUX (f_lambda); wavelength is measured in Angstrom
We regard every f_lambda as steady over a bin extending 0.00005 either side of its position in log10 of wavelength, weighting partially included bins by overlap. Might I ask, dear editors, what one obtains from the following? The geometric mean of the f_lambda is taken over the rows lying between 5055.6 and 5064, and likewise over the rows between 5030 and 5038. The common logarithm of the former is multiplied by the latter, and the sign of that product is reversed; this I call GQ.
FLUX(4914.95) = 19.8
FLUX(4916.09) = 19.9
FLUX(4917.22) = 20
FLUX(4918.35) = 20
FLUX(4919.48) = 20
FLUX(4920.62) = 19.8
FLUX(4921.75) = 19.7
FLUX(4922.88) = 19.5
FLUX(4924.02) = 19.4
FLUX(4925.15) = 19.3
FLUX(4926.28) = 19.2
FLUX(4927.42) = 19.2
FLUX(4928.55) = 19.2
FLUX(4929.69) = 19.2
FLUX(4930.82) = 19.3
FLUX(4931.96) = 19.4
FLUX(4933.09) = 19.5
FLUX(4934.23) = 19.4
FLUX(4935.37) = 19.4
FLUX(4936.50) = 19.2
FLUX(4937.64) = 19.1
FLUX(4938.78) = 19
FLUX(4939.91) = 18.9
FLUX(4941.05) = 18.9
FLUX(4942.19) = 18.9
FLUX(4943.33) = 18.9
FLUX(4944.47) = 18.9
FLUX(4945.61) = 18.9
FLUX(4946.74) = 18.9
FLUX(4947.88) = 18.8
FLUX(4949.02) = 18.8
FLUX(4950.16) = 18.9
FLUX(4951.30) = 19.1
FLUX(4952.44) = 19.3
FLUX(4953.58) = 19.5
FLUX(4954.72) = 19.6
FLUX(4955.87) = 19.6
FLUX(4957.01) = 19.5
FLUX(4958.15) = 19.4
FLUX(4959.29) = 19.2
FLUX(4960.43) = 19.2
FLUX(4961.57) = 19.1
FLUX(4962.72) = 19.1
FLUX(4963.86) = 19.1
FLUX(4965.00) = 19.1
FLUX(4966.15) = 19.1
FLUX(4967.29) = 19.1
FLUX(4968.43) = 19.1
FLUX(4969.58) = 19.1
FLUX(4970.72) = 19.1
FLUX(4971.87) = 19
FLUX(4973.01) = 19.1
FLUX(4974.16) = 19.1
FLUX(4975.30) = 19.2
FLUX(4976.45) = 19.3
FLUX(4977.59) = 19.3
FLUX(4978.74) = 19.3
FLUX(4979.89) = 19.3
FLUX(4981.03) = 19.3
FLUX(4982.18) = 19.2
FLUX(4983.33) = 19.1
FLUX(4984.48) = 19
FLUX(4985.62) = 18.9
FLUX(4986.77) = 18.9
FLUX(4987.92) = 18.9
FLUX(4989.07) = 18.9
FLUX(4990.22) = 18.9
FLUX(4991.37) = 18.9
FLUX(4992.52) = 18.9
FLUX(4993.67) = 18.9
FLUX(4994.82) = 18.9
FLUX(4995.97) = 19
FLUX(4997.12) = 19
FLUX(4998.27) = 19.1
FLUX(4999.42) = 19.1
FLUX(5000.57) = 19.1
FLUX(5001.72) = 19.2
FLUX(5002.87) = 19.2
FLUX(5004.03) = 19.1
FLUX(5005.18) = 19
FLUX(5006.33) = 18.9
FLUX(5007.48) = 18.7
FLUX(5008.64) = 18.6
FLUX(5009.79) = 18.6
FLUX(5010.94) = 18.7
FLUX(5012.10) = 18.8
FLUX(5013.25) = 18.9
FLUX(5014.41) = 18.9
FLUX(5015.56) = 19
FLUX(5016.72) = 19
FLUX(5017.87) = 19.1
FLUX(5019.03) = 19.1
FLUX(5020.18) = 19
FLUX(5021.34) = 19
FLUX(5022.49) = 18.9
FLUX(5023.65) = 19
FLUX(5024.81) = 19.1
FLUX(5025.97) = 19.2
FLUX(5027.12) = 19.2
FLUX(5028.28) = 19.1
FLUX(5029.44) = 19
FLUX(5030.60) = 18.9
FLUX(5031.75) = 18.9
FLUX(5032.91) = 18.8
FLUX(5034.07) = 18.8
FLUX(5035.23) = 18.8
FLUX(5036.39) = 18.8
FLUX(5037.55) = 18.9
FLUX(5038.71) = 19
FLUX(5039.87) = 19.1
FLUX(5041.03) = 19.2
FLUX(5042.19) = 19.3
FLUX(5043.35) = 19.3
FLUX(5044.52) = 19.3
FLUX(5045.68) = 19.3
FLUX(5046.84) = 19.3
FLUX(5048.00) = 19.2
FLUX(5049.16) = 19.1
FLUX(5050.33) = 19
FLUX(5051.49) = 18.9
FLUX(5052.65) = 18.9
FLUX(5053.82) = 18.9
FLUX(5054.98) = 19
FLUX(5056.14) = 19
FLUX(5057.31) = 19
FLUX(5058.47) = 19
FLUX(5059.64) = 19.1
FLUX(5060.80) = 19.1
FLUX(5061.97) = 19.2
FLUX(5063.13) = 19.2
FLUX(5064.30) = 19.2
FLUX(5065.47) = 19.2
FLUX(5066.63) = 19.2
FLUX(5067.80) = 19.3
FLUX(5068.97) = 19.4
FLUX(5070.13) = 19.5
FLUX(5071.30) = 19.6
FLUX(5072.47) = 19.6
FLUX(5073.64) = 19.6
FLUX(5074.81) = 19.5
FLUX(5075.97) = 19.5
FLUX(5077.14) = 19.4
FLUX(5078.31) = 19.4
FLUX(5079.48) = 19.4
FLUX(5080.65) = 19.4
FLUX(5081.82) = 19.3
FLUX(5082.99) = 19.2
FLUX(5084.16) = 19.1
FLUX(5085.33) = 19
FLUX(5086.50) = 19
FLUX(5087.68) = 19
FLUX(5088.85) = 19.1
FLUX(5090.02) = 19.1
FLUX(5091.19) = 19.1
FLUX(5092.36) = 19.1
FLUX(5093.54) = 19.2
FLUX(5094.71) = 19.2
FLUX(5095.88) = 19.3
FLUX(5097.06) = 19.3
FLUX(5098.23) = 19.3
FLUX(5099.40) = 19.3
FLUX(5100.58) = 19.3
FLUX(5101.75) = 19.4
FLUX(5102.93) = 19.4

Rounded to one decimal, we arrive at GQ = -24.1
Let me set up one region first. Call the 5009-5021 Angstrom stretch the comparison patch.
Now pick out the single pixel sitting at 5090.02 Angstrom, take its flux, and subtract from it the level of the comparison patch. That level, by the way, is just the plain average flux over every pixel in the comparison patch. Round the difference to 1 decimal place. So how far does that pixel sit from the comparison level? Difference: 0.2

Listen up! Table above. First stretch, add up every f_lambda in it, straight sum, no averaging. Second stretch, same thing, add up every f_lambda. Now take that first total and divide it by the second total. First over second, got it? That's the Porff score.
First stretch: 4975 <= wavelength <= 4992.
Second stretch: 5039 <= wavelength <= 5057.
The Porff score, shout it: 1.00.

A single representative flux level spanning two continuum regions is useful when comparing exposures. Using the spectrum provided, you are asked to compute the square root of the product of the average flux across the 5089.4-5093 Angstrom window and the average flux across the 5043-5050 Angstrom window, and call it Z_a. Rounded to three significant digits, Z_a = 19.2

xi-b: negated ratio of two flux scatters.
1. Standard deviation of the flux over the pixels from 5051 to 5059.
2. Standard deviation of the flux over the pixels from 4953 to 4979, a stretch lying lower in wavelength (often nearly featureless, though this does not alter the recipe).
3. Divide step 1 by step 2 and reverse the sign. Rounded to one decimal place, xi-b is -0.3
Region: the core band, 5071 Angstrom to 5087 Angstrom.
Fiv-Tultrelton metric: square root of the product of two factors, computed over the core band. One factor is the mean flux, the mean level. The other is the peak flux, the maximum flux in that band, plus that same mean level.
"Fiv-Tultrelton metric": 27.5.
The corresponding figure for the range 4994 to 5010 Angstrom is 26.9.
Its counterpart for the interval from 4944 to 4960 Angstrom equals 27.3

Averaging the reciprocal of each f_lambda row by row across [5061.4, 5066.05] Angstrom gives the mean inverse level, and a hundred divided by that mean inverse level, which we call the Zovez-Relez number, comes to 1920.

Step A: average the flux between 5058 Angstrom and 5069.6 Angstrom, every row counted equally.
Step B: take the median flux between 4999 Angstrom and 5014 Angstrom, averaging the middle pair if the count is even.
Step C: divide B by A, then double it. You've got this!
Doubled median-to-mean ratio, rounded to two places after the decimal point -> 1.97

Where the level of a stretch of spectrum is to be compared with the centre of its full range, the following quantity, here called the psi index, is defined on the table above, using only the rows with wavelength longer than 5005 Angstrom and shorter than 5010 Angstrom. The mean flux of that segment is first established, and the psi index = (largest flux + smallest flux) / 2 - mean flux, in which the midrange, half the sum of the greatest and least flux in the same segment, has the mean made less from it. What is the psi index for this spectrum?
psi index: 0.040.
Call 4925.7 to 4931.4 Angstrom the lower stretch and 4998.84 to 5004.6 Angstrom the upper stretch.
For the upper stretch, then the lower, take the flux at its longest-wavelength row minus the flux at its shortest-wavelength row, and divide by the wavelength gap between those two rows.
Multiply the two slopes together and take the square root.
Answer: 0.00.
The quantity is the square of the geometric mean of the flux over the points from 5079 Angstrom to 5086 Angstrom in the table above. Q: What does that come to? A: 370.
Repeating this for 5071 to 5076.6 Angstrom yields 383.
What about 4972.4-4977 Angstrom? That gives 368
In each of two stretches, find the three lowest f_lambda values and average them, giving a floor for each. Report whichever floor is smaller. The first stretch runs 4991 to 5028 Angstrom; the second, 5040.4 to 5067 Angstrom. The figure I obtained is 18.6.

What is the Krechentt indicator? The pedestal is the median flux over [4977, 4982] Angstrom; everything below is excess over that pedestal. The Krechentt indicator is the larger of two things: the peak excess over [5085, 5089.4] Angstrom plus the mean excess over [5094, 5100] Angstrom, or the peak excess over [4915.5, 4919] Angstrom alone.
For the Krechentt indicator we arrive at 0.70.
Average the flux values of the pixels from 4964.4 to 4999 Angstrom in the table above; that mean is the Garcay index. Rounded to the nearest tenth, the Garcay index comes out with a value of 19.1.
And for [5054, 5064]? 19.1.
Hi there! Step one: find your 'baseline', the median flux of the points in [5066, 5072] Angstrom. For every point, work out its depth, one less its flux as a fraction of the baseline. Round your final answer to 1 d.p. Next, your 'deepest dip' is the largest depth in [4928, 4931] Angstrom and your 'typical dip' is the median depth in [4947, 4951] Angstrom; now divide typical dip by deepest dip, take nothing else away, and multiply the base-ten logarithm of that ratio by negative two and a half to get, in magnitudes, -1.2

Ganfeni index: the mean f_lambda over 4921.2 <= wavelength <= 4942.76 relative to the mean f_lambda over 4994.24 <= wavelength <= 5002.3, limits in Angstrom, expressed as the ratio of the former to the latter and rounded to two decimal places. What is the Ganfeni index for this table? 1.01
